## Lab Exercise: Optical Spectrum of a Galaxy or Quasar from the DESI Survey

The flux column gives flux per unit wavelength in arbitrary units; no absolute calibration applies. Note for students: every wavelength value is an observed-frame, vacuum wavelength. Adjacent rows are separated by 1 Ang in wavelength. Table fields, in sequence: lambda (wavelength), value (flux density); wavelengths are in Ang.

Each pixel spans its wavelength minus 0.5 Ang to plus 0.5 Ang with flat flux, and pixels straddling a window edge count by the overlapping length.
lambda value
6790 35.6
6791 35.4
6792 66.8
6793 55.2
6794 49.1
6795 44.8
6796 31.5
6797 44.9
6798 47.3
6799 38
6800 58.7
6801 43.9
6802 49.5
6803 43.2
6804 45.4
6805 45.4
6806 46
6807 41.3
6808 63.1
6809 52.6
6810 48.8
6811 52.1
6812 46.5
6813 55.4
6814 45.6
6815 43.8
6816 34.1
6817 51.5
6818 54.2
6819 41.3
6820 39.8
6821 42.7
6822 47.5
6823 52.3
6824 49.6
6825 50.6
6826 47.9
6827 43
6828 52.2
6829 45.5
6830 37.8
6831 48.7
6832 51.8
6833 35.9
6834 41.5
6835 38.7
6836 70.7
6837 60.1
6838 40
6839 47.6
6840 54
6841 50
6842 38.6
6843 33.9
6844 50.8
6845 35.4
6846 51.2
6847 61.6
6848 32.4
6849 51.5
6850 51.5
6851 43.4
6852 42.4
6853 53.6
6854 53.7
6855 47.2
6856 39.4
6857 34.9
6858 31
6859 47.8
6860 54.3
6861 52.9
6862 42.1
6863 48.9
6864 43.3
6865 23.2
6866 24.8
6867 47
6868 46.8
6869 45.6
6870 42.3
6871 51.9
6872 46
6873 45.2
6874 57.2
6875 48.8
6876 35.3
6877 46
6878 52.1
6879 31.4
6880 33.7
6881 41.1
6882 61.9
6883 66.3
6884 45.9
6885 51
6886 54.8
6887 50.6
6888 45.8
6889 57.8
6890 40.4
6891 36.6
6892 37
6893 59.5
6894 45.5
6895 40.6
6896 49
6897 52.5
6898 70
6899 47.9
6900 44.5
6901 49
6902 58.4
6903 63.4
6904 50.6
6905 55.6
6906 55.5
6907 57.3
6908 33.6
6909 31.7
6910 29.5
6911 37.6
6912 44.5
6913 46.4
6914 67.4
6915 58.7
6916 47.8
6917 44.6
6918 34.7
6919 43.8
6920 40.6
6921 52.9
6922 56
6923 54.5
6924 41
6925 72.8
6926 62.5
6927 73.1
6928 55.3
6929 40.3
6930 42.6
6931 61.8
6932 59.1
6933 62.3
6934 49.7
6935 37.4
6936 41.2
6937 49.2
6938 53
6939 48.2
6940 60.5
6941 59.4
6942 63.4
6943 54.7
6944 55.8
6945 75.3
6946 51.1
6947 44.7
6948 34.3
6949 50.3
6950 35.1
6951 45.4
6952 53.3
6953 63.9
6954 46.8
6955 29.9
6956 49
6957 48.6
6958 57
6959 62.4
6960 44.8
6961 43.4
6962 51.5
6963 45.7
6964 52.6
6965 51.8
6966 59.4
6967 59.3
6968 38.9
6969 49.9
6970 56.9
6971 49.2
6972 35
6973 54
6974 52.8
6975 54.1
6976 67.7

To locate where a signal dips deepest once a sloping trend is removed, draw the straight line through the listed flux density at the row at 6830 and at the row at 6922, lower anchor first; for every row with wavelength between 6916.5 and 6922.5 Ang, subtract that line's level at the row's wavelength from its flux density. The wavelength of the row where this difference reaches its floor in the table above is 6918 Ang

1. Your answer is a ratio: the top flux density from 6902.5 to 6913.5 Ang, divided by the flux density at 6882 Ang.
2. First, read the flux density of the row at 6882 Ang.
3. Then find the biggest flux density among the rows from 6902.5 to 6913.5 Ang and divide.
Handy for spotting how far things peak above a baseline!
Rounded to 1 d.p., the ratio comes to 1.0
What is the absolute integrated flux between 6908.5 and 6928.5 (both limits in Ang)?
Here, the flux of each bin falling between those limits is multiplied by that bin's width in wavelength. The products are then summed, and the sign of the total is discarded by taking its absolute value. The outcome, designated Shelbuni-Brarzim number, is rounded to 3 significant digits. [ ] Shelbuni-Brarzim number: 995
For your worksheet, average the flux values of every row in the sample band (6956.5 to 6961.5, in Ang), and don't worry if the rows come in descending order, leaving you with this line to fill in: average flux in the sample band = 51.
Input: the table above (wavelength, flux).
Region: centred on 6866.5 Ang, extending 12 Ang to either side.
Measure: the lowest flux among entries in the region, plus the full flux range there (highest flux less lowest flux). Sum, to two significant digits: 57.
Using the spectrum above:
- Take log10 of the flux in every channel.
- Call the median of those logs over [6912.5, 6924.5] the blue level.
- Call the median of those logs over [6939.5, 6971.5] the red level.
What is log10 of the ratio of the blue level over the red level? -0.010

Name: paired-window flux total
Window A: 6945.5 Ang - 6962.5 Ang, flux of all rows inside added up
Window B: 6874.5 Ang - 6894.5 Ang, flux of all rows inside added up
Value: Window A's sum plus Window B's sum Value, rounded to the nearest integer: 1753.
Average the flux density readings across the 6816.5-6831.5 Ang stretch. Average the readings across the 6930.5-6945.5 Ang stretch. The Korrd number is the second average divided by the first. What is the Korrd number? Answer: 1.18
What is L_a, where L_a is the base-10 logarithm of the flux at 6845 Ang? 1.55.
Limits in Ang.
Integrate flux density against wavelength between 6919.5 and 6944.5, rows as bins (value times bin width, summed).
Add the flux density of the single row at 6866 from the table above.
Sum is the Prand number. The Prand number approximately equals 1372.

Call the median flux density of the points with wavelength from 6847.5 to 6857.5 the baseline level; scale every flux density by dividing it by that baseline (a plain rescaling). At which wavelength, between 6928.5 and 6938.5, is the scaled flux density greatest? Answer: 6933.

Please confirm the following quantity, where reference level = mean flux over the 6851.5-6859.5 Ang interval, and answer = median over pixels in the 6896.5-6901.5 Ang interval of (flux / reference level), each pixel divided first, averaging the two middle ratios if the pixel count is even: 1.12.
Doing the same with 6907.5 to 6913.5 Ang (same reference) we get 0.81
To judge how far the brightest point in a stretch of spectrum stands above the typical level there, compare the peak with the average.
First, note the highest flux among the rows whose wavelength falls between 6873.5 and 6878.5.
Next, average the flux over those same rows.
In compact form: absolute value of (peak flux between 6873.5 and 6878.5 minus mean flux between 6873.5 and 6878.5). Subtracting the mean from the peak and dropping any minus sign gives 9.3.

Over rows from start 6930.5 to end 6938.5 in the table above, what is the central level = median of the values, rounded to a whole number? 51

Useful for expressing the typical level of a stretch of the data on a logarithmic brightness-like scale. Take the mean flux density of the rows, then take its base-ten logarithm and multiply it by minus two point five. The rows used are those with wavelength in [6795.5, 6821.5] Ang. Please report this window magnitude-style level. -4.17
